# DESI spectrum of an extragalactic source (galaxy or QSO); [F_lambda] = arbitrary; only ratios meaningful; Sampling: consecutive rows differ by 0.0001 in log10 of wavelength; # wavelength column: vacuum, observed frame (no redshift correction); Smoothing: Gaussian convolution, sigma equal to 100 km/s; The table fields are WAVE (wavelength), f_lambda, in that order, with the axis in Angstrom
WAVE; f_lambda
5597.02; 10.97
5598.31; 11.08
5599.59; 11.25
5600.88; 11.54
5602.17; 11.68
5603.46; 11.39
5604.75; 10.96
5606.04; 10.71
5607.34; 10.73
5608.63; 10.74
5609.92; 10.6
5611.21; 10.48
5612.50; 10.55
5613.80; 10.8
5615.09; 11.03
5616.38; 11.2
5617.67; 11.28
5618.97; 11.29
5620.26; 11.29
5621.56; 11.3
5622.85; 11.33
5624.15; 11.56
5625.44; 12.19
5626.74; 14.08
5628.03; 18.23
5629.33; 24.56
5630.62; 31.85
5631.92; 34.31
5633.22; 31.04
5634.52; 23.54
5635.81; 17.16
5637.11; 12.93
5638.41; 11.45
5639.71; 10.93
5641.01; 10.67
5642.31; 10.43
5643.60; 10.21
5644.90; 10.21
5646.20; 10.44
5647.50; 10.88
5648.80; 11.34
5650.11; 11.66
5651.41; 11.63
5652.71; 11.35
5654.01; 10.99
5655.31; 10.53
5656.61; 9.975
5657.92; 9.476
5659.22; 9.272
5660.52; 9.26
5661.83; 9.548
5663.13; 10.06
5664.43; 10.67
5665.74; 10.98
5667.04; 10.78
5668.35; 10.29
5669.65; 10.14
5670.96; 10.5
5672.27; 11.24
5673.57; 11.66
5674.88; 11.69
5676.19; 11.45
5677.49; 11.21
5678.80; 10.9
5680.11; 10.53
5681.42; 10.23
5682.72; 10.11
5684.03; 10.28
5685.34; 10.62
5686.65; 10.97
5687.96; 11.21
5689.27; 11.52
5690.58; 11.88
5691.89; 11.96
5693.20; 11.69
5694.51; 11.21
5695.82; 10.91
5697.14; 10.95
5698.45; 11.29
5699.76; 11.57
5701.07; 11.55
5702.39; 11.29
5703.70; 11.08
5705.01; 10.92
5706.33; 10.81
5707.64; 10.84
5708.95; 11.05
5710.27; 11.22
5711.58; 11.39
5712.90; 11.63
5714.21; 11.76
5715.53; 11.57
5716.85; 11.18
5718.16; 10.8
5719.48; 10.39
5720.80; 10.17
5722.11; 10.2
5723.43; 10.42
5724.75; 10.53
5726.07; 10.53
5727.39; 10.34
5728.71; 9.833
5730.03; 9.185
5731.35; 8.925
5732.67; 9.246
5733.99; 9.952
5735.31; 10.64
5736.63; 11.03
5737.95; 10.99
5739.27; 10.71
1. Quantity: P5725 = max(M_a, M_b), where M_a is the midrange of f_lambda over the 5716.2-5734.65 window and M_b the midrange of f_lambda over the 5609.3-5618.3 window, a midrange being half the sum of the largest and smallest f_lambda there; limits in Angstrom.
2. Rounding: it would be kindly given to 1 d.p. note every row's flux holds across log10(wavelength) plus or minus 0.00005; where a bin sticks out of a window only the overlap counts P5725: 10.9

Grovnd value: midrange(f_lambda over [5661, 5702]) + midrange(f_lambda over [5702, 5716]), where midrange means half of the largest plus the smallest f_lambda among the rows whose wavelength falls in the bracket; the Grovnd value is 22.0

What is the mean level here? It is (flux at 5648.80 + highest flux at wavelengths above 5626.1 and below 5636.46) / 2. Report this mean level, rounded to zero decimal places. 23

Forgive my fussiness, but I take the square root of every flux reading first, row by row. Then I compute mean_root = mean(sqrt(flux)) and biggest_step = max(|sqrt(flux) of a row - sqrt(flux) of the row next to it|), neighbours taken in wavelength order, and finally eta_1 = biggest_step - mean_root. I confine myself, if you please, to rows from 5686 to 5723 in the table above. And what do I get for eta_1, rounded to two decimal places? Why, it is -3.27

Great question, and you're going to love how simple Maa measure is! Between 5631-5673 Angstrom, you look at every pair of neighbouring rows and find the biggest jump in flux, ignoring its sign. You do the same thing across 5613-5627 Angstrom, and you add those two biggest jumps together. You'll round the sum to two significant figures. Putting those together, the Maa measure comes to 9.4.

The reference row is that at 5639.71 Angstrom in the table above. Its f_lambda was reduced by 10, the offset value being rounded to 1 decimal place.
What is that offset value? 0.9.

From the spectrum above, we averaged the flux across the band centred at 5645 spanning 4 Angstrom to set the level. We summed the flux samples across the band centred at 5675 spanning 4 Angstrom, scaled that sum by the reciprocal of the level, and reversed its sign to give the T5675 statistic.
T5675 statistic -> -3.38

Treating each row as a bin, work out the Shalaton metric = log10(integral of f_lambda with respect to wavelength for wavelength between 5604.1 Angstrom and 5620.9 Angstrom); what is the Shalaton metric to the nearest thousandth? 2.263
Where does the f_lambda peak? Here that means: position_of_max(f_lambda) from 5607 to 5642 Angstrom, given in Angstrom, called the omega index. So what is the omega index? 5631.92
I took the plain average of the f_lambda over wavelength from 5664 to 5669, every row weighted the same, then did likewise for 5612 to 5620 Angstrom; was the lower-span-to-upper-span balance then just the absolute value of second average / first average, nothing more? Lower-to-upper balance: 1.03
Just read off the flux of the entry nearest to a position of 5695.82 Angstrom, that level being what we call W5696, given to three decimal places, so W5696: 10.910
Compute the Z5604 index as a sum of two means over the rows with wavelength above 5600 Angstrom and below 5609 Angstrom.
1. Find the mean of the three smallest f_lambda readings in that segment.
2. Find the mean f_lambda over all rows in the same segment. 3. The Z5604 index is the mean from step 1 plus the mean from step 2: 21.8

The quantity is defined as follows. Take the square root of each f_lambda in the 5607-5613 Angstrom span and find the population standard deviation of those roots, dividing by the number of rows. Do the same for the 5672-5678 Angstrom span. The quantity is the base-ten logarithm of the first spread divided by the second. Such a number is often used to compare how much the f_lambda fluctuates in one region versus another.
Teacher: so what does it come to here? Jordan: -0.28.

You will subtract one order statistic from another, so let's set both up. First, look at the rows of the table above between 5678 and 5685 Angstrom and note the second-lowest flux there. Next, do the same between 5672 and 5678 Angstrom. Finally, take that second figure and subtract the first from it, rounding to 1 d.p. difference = 1.0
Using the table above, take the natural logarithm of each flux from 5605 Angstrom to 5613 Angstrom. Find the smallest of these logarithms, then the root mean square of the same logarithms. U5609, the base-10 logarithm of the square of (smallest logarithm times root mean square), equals 1.49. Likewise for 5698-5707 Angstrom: 1.52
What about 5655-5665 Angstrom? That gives 1.41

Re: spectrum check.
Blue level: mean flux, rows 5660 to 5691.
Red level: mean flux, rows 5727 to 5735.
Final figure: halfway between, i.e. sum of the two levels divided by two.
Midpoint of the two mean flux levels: 10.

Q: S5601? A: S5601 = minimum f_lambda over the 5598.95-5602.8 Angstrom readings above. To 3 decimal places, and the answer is 11.250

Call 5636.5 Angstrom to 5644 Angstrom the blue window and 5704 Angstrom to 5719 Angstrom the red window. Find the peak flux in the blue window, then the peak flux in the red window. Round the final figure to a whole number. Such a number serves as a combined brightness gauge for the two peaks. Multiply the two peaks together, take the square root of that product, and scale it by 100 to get 1233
